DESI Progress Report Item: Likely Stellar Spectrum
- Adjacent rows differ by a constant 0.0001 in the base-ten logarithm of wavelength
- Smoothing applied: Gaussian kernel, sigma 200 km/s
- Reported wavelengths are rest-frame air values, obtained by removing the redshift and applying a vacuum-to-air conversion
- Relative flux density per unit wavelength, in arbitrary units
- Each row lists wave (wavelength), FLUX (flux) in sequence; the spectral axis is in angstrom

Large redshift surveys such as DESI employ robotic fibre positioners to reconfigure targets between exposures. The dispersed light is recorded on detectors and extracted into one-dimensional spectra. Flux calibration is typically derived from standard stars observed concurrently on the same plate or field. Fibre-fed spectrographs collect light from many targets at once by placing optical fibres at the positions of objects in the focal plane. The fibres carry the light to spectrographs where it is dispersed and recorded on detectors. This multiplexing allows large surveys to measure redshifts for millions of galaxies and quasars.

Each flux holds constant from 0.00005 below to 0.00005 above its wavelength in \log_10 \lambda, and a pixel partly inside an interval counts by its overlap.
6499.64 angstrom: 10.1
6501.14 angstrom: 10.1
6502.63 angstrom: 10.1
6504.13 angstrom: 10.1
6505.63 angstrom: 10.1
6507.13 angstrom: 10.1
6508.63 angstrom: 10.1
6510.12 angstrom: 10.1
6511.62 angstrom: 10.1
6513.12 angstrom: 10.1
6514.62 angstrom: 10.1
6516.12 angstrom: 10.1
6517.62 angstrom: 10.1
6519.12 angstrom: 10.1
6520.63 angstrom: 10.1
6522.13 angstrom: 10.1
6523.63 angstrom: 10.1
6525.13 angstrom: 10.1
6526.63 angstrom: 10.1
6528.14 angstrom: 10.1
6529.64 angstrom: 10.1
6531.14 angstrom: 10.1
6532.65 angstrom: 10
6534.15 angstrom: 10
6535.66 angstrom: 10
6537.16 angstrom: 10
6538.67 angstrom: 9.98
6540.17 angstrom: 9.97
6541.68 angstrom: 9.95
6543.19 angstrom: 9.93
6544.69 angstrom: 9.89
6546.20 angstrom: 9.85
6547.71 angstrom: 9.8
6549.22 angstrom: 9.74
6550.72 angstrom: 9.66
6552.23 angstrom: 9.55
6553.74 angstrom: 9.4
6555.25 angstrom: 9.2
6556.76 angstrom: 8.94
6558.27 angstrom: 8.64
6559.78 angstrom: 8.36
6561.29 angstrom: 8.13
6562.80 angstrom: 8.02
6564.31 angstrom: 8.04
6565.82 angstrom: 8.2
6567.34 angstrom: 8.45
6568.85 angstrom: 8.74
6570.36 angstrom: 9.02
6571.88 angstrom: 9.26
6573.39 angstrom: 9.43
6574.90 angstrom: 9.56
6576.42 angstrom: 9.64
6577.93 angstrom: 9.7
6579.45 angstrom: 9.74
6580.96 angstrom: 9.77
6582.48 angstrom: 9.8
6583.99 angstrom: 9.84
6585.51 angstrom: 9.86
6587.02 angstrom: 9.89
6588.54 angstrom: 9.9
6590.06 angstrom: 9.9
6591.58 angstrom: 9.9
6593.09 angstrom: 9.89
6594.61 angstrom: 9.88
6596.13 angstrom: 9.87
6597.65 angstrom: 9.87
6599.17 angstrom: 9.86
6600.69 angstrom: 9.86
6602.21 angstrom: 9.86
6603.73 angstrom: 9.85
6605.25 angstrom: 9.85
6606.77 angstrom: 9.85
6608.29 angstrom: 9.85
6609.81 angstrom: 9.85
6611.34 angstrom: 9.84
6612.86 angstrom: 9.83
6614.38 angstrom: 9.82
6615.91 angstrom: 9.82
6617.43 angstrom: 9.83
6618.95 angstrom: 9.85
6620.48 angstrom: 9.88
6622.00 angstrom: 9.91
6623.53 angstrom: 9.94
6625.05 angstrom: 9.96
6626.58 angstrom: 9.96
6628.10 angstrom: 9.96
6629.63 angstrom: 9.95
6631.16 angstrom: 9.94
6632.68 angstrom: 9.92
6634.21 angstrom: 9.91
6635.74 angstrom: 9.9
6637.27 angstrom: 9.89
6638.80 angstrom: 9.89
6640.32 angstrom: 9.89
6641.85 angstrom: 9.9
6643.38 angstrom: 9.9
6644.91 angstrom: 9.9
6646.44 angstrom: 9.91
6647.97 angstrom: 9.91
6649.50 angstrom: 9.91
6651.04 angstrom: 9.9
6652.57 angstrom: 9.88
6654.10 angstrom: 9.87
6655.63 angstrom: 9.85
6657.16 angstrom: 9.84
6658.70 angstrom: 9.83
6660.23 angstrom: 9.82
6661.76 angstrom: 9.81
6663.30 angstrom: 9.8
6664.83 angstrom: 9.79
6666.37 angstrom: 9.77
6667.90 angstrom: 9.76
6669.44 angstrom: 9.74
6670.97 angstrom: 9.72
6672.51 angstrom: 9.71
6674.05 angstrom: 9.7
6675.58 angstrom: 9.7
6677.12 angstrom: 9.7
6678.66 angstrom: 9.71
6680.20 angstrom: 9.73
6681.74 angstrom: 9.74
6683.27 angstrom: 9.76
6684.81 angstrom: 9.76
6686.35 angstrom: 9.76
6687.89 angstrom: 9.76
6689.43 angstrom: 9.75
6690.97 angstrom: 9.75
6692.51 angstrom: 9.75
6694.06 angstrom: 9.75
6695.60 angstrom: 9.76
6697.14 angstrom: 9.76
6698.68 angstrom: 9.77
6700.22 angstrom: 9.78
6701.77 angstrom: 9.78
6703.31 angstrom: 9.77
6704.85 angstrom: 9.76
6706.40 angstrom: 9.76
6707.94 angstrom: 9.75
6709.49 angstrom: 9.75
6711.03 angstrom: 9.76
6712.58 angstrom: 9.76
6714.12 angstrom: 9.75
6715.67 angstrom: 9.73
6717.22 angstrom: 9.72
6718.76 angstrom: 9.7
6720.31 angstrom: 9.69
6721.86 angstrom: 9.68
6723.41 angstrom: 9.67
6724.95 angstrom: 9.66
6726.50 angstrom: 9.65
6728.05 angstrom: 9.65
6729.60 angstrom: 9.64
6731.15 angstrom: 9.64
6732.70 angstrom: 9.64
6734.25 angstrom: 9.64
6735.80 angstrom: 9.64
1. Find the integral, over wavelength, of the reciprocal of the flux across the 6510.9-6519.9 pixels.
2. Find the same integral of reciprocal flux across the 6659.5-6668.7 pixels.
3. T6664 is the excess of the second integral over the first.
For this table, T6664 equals 0.05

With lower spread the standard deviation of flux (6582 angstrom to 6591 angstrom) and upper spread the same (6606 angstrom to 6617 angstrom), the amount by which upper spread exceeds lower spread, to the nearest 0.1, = 0.0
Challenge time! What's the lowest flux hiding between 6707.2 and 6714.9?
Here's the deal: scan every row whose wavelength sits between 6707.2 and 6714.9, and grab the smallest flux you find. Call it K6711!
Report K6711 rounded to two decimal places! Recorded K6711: 9.75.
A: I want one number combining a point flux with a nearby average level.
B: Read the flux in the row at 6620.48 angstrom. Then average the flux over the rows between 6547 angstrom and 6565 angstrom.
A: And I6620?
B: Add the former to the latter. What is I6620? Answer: 18.8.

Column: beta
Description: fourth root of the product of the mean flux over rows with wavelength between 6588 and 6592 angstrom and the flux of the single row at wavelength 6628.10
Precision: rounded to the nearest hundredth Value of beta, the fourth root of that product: 3.15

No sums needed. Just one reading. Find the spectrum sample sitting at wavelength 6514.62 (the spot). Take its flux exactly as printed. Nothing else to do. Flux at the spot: 10.1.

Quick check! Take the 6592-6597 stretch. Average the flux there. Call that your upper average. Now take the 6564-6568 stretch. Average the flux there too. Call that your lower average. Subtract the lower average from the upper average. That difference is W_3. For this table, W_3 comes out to 1.7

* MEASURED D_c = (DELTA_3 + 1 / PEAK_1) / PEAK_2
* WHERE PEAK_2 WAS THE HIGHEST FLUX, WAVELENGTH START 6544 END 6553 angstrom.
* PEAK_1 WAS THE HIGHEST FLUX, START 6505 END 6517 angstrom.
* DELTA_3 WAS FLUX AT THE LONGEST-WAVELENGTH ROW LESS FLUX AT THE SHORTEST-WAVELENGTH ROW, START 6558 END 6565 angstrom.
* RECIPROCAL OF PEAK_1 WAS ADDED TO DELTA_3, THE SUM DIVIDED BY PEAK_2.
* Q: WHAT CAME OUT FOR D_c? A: -0.051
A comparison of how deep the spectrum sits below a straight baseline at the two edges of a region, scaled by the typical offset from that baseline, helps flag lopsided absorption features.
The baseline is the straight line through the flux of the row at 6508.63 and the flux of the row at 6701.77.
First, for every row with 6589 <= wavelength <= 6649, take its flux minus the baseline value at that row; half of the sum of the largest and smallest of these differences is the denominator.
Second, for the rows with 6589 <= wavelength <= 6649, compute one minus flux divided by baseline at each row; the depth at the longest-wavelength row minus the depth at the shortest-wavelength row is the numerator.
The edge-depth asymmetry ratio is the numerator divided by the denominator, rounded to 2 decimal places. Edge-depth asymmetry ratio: 0.46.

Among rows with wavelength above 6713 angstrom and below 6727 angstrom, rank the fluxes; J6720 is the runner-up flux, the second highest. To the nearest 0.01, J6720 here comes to 9.73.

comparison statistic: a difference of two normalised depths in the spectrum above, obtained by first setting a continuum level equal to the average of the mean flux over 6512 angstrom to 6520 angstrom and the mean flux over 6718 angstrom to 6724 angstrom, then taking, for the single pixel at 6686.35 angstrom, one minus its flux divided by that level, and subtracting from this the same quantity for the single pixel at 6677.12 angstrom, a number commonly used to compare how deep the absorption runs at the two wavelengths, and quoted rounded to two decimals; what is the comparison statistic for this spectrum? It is -0.01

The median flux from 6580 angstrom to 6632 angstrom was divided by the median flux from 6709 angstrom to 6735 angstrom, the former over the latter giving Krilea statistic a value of 1.02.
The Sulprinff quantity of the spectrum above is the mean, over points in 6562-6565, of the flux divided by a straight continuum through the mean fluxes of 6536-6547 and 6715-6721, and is 0.81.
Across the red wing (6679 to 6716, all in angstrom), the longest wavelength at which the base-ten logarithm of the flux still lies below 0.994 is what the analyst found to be 6715.67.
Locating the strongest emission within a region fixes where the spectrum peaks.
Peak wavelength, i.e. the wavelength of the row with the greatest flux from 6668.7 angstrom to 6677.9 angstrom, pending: 6669.44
